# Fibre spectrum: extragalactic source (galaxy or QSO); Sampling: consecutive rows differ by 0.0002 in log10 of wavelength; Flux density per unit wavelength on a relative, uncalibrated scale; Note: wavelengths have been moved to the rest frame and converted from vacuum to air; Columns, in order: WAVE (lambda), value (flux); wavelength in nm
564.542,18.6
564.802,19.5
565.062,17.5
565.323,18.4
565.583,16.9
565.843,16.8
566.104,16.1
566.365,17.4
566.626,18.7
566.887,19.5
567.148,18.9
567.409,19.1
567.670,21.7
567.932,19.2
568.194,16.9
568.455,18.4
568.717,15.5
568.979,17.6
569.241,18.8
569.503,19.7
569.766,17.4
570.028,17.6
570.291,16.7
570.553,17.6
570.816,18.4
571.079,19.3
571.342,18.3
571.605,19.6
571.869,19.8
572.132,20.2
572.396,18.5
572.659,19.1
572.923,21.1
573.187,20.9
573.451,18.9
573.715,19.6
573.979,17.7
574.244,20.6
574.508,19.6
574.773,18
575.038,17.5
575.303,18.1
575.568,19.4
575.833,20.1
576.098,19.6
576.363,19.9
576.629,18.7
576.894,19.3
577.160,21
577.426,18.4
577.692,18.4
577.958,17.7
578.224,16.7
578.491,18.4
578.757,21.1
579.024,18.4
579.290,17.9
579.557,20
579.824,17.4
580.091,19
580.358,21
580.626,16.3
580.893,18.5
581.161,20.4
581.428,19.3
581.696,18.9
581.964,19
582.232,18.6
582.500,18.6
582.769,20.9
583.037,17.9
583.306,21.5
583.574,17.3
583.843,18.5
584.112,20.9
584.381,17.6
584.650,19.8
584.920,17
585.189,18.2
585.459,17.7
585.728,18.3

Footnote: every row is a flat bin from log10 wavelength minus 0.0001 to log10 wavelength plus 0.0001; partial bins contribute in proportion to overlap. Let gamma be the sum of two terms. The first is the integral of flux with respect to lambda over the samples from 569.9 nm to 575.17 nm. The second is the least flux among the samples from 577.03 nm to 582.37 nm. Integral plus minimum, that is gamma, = 116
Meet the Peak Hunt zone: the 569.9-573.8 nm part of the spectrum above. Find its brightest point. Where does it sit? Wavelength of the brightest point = 572.923 nm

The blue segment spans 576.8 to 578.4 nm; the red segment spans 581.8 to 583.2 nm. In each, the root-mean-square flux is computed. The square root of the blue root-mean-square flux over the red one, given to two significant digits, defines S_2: 0.99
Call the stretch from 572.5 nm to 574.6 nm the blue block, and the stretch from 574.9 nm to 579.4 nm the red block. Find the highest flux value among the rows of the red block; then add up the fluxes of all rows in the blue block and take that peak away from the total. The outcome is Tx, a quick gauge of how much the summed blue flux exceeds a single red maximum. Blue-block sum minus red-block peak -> 136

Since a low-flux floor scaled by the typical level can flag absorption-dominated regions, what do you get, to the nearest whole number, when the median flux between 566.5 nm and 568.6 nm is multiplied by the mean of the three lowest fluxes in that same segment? 342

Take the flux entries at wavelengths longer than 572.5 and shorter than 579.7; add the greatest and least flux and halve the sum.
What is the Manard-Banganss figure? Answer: 18.9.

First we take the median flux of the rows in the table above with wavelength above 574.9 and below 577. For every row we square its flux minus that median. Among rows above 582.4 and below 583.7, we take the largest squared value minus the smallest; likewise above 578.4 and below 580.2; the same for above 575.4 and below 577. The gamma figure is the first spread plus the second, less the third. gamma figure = 7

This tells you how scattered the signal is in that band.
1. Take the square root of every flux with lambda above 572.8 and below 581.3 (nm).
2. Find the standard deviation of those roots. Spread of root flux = 0.15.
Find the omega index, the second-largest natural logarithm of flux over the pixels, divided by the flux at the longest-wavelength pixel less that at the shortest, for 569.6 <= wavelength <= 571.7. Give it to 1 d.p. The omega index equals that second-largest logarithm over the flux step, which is 1.3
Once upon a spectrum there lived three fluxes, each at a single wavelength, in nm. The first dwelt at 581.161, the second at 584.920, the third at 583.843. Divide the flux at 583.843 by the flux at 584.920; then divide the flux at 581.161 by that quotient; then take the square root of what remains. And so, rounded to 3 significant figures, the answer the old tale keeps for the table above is 4.33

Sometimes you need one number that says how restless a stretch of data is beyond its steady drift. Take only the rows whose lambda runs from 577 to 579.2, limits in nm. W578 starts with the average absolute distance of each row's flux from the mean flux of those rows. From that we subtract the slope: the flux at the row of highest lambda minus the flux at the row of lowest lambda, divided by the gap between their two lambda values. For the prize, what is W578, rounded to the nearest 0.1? 2.5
